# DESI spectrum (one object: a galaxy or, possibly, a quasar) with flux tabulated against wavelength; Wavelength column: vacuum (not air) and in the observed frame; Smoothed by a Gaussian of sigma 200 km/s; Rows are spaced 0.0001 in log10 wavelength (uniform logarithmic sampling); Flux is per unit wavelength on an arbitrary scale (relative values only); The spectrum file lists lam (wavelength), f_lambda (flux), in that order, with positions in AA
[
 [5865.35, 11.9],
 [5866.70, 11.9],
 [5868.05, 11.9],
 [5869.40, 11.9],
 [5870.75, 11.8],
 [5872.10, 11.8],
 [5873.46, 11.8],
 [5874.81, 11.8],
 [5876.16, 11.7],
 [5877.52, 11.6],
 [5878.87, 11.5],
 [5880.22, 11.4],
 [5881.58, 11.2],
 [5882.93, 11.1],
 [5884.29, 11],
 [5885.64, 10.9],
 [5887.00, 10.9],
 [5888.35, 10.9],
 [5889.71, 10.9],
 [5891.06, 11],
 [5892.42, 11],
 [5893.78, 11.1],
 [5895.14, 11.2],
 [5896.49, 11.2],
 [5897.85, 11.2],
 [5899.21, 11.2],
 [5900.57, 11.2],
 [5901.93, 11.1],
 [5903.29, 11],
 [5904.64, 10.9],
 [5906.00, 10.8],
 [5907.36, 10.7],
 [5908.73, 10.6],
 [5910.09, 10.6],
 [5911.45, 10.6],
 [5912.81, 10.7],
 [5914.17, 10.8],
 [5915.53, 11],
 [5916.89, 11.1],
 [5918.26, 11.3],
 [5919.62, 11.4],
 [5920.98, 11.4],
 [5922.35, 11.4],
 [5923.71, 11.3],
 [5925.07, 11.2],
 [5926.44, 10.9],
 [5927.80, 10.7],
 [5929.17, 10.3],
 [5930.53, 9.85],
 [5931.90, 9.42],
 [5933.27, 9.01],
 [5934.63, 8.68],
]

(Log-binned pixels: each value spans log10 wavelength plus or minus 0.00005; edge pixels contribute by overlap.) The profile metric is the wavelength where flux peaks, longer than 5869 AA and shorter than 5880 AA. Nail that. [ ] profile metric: 5869.40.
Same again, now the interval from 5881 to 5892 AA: 5881.58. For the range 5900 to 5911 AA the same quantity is 5900.57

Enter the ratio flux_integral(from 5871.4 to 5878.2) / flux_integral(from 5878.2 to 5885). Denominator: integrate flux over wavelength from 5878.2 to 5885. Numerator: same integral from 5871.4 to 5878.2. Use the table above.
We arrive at 1.04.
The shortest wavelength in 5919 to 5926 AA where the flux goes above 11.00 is 5919.62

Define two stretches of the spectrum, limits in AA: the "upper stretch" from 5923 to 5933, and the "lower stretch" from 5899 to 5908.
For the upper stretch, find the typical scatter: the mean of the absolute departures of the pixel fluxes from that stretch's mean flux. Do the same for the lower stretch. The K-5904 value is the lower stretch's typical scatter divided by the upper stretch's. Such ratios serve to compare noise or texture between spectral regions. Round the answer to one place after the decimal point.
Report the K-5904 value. 0.3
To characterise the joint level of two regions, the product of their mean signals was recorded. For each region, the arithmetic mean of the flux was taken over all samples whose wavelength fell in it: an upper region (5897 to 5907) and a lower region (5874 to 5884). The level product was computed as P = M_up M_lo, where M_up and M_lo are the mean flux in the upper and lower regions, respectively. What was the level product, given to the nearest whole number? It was 127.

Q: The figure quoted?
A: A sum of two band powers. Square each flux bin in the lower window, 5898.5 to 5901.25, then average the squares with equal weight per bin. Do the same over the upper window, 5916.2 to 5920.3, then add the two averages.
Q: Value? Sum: 252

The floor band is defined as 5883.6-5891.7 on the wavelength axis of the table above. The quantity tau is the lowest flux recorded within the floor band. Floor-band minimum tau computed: 10.9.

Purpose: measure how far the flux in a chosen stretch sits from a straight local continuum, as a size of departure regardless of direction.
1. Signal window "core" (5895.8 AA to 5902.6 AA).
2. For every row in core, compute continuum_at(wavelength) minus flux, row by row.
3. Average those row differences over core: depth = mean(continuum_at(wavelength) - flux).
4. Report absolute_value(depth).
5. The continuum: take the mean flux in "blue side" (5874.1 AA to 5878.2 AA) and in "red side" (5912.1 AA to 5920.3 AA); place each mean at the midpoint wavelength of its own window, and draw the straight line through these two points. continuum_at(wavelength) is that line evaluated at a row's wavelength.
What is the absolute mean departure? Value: 0.15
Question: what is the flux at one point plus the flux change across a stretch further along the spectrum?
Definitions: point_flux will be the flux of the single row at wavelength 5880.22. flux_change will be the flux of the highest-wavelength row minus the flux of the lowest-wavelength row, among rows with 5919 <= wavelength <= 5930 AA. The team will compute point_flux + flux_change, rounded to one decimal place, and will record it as 10.3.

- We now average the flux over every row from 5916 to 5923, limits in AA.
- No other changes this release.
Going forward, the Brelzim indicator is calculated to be 11.3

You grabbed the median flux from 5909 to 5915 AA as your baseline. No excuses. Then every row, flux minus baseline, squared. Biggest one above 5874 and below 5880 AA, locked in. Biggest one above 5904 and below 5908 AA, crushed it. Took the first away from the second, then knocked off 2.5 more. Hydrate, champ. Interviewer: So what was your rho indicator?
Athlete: -3.76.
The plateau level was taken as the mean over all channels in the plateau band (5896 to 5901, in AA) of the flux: 11.2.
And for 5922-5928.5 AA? 11.1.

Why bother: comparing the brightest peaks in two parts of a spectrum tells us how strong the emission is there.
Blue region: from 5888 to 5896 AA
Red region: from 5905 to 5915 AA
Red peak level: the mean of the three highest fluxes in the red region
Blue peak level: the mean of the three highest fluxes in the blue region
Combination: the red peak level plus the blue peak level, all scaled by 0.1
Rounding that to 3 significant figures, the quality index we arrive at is 2.19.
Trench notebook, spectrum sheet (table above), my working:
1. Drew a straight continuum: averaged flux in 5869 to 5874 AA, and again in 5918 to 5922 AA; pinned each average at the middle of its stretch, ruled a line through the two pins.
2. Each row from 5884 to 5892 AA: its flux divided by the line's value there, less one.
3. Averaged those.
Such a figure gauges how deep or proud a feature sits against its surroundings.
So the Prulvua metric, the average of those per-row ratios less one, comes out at -0.063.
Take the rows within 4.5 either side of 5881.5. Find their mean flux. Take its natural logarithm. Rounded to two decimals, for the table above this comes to 2.42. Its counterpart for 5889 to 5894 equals 2.40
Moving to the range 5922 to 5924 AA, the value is 2.43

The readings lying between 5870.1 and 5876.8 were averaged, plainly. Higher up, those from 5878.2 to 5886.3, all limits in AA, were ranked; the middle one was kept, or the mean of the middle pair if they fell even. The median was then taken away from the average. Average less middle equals 0.6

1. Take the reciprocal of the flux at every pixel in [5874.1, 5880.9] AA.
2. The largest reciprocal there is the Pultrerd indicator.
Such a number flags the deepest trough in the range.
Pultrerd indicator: 0.088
